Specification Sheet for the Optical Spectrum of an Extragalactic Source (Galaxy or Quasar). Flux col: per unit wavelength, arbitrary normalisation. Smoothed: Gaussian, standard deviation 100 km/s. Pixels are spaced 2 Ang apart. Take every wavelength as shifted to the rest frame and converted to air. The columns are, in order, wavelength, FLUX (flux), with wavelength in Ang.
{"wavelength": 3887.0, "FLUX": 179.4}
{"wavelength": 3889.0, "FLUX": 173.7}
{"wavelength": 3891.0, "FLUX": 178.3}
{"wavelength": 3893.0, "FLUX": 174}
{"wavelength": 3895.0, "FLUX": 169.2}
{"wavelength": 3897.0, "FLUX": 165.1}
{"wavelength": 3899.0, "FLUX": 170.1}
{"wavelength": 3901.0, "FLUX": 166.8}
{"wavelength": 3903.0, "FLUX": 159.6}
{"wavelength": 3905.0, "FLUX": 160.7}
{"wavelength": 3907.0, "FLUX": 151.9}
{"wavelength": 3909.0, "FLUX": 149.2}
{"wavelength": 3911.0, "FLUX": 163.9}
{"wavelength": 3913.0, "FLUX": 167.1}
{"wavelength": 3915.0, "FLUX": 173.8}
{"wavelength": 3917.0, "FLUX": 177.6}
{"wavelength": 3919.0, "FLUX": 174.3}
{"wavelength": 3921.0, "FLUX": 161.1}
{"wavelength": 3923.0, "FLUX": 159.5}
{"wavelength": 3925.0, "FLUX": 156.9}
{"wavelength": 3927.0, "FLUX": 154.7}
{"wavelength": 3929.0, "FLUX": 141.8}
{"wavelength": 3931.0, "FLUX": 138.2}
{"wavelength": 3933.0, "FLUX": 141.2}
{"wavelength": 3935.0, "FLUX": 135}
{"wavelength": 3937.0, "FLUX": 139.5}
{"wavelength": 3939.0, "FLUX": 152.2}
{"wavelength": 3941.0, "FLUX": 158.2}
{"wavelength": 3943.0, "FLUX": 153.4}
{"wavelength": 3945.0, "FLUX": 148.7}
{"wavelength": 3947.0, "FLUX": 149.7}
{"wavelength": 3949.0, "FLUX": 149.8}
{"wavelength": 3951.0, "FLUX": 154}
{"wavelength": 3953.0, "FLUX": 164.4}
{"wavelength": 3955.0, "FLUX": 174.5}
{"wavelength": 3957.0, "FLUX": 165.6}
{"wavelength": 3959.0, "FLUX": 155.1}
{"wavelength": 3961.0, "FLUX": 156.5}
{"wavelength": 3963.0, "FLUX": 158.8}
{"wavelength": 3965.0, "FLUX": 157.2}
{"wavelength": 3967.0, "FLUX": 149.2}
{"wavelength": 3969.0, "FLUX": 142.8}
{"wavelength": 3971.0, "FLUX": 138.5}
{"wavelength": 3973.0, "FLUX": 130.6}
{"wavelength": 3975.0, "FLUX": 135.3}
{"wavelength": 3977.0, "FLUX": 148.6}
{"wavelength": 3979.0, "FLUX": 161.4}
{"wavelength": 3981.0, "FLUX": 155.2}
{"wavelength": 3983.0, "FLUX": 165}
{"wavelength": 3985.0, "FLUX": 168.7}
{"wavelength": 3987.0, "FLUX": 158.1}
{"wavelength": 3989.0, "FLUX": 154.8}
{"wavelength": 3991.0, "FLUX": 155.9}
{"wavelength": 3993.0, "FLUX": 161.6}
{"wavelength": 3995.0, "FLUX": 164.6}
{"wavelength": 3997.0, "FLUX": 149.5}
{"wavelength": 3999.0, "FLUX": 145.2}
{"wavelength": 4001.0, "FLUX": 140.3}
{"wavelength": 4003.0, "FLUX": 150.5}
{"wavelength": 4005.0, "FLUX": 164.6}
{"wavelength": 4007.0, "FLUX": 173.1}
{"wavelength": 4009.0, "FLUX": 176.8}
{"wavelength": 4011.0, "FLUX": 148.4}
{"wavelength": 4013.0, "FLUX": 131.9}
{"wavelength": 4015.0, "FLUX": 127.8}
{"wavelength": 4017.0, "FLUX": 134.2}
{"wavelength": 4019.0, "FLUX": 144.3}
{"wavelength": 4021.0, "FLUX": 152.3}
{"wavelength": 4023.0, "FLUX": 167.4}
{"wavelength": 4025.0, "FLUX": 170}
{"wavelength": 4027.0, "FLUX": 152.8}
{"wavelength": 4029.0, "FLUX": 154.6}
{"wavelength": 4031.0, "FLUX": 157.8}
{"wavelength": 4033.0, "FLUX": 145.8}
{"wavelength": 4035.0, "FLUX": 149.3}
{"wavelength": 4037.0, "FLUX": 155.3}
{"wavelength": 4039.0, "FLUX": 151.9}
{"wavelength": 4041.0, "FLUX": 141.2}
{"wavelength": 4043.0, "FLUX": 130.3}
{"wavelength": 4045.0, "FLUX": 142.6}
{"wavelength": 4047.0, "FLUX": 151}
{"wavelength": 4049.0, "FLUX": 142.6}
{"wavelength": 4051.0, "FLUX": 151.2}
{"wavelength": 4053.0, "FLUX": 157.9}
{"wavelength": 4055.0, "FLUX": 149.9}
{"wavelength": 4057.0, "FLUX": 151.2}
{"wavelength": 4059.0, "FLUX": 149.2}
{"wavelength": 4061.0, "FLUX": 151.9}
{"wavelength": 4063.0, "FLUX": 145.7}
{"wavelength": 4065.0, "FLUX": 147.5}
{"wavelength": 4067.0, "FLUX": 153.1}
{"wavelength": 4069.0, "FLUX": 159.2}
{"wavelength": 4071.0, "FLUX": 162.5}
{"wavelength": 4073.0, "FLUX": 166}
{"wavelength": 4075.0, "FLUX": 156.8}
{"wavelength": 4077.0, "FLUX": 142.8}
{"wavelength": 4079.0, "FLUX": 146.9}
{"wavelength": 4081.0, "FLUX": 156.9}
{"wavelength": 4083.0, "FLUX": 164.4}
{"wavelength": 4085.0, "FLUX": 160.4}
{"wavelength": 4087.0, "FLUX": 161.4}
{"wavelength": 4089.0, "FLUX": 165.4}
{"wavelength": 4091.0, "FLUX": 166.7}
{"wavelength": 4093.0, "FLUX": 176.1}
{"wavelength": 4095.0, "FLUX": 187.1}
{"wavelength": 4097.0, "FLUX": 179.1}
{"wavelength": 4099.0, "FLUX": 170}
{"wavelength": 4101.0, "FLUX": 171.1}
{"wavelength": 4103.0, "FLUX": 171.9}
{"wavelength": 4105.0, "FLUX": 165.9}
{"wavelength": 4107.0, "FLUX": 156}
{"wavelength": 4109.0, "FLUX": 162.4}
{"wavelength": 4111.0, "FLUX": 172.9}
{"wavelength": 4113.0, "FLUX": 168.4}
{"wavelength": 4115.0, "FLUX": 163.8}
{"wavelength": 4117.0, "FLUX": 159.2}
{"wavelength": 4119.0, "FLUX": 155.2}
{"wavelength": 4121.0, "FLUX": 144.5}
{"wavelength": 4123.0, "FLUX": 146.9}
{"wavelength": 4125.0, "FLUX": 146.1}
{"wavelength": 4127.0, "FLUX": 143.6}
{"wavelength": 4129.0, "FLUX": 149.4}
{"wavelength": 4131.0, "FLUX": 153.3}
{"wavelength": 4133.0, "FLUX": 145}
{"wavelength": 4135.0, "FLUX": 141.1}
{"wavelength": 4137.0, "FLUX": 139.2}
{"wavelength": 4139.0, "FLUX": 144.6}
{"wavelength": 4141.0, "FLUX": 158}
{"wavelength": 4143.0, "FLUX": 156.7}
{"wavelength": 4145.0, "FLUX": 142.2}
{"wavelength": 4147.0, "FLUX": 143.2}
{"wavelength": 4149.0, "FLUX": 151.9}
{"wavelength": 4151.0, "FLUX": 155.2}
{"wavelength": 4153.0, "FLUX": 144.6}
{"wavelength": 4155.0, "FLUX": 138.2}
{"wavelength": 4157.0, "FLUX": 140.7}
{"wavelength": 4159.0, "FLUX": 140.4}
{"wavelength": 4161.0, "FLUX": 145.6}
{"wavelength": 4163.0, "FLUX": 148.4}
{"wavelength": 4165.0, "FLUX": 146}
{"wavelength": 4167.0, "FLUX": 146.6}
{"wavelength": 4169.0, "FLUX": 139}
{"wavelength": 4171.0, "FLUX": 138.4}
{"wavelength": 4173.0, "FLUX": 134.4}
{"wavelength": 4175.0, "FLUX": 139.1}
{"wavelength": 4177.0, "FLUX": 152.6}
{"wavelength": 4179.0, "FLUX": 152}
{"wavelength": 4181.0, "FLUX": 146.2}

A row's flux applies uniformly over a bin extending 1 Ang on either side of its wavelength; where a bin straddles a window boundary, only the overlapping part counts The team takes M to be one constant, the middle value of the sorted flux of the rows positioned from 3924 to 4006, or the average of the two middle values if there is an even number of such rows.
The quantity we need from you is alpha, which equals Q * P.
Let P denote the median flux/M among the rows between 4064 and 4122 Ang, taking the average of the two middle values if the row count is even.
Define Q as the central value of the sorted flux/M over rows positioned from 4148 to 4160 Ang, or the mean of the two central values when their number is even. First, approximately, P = 1.06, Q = 0.93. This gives 0.98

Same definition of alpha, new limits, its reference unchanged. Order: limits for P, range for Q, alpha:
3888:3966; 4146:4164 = 0.97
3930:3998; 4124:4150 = 0.94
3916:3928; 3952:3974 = 1.06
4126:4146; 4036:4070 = 0.92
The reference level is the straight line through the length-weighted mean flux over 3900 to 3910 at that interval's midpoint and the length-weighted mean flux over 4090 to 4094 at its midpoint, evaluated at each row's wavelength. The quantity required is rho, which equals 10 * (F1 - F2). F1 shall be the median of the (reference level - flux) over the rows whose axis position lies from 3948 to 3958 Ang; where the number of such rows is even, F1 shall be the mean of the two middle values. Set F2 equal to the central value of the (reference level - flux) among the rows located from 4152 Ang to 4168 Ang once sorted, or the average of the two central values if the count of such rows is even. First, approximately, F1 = -3.2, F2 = 31.1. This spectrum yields -343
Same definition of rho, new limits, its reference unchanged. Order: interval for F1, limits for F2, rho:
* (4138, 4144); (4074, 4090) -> 65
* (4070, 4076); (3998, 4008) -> -70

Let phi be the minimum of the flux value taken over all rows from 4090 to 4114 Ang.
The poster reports 156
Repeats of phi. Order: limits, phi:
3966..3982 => 130.6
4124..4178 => 134.4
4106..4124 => 144.5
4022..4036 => 145.8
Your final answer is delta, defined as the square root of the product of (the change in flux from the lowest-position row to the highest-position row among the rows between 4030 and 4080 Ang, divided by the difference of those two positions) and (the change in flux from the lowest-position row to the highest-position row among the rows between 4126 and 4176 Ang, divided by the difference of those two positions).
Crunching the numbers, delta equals 0.15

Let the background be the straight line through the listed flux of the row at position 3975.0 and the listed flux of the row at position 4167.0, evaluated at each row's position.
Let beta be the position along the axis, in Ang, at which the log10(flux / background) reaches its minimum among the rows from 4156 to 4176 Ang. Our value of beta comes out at 4173.0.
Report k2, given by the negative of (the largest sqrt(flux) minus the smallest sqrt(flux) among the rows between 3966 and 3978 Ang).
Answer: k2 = -0.8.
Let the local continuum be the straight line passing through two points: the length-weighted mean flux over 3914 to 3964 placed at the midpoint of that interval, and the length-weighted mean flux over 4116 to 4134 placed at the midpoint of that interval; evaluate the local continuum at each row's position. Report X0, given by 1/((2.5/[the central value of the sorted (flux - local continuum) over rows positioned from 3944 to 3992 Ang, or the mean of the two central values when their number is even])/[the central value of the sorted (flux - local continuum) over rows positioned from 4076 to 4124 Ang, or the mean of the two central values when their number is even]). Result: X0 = 4.7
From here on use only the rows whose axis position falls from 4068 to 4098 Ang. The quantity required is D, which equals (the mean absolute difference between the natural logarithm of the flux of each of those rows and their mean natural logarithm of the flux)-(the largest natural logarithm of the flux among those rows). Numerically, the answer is -5.18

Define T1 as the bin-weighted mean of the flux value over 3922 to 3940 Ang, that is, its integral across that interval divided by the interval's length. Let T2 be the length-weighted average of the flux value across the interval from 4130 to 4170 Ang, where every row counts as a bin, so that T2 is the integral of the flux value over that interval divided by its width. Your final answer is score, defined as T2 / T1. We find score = 1.00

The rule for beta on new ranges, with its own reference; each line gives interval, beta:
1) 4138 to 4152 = 4145.0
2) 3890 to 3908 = 3907.0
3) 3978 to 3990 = 3989.0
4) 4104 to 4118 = 4107.0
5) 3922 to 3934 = 3931.0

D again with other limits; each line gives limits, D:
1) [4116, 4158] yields -5.03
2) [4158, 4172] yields -4.97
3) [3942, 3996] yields -5.11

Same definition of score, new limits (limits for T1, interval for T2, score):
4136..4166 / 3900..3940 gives 1.07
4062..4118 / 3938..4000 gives 0.95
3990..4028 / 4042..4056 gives 0.96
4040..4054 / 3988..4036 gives 1.05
